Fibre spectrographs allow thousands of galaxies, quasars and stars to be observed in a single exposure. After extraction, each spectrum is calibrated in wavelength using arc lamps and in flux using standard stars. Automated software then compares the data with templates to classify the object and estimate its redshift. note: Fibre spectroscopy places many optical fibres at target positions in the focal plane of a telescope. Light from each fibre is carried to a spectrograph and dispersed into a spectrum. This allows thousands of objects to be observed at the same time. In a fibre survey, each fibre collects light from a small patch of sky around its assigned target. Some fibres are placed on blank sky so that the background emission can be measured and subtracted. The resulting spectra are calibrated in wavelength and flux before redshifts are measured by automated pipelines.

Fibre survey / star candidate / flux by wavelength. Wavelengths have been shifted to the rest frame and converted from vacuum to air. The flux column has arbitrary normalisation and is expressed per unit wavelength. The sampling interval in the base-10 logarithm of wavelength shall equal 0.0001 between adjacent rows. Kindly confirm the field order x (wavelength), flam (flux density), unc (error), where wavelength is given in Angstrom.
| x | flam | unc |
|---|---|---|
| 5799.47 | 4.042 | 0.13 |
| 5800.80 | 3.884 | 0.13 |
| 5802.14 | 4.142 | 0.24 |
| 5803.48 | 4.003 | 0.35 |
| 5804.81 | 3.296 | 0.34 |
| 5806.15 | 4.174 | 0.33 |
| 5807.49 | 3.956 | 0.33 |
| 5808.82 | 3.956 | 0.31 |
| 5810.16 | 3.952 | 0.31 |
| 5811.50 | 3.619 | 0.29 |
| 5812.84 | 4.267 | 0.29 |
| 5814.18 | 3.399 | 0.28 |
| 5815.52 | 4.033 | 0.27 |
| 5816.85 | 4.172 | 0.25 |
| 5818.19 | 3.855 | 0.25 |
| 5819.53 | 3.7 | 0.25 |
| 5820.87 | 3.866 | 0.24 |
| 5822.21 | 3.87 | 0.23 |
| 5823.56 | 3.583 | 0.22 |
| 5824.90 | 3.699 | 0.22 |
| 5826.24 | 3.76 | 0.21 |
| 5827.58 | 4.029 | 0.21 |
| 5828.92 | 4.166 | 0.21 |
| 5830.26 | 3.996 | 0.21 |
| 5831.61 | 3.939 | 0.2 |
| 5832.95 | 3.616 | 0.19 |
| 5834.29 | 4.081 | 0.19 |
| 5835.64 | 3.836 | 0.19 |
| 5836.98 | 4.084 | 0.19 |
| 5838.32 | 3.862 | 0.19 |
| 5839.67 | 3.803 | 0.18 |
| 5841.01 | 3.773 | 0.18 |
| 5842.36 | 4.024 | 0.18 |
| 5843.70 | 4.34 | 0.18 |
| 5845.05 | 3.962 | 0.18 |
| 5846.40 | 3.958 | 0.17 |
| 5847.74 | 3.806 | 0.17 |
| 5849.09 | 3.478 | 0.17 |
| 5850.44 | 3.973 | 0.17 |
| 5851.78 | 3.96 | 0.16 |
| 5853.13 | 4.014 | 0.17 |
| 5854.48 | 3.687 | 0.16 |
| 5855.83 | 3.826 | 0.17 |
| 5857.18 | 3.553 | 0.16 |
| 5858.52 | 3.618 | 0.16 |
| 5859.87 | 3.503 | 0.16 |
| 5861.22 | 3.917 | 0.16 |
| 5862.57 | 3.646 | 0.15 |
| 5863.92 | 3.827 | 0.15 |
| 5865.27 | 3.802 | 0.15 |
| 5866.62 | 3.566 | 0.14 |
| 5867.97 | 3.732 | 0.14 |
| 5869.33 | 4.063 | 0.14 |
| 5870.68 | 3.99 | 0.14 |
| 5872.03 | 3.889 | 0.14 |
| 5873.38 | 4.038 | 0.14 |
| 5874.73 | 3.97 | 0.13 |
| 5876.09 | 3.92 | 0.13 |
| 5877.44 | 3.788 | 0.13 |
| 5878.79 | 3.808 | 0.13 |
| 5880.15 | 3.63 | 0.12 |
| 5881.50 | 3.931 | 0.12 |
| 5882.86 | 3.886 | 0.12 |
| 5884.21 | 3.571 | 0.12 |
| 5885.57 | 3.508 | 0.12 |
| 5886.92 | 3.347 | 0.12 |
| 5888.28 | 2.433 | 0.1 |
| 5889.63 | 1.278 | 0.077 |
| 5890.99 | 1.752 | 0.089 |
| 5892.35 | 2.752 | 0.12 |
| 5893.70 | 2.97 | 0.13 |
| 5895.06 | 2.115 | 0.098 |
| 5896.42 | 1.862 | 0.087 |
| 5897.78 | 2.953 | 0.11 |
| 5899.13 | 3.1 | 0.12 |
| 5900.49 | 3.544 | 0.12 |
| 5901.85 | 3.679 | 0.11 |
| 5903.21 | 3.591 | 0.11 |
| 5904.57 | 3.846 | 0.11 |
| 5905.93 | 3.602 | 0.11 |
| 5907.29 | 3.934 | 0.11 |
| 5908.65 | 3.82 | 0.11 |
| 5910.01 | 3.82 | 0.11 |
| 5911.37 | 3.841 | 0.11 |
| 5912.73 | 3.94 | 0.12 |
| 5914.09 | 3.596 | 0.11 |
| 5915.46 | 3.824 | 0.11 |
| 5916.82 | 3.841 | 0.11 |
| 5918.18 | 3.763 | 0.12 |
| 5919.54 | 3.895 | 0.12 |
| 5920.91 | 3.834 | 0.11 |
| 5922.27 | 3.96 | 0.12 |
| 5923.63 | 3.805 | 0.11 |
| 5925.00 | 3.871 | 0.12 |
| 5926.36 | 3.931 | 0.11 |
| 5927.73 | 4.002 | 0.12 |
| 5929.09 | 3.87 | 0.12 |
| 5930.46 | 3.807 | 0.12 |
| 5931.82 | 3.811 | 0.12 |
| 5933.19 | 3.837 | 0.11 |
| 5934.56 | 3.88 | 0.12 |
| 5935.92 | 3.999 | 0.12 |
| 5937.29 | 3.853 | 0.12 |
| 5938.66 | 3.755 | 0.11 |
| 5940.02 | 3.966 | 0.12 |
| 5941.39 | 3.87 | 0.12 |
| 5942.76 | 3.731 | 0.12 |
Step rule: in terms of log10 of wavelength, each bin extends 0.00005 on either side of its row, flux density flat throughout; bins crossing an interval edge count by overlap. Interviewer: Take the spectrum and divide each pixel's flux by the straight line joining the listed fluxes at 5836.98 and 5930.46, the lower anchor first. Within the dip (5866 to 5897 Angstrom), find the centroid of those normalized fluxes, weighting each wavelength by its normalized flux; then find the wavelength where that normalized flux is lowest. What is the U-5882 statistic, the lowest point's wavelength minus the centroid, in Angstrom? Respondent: 9.8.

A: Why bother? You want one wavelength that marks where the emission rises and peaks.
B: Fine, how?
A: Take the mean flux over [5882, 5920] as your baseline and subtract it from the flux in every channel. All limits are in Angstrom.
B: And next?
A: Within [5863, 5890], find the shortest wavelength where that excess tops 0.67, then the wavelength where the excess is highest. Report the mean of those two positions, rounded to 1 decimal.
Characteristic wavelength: 5869.3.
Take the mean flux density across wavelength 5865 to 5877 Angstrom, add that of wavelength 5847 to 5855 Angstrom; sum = 7.71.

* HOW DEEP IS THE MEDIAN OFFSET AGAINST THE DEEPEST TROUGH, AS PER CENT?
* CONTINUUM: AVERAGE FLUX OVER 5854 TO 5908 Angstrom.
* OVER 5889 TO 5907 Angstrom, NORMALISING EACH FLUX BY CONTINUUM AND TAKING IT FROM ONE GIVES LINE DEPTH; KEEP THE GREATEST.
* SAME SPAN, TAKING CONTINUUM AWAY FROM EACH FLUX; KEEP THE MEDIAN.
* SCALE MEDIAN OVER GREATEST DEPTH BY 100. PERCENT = -74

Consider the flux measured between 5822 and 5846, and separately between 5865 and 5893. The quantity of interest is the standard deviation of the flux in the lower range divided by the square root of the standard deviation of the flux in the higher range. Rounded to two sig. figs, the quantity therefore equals 0.22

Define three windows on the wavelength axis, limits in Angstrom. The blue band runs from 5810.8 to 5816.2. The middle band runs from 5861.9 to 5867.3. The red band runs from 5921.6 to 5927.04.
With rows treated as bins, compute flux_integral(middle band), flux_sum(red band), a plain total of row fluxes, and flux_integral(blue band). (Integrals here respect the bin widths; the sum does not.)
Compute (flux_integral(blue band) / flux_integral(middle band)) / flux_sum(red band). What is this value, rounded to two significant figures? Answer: 0.066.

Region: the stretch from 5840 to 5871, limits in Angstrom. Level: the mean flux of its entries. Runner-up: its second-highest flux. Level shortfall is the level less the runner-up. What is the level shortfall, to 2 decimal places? -0.24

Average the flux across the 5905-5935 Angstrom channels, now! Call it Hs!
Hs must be 3.840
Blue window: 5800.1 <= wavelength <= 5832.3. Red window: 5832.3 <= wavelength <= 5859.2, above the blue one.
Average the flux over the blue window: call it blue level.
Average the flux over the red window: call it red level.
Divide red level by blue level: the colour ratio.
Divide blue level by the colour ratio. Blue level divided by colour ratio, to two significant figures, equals 3.9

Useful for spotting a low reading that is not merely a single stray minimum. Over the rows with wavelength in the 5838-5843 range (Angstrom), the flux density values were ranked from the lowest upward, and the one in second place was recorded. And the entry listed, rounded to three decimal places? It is 3.803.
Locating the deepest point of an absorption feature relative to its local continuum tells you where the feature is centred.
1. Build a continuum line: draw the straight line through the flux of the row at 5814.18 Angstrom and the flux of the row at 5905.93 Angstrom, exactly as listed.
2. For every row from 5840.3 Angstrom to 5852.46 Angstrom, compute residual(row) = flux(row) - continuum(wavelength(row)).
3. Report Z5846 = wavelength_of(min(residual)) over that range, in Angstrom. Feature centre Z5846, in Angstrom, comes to 5849.09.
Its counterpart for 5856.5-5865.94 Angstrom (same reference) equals 5859.87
